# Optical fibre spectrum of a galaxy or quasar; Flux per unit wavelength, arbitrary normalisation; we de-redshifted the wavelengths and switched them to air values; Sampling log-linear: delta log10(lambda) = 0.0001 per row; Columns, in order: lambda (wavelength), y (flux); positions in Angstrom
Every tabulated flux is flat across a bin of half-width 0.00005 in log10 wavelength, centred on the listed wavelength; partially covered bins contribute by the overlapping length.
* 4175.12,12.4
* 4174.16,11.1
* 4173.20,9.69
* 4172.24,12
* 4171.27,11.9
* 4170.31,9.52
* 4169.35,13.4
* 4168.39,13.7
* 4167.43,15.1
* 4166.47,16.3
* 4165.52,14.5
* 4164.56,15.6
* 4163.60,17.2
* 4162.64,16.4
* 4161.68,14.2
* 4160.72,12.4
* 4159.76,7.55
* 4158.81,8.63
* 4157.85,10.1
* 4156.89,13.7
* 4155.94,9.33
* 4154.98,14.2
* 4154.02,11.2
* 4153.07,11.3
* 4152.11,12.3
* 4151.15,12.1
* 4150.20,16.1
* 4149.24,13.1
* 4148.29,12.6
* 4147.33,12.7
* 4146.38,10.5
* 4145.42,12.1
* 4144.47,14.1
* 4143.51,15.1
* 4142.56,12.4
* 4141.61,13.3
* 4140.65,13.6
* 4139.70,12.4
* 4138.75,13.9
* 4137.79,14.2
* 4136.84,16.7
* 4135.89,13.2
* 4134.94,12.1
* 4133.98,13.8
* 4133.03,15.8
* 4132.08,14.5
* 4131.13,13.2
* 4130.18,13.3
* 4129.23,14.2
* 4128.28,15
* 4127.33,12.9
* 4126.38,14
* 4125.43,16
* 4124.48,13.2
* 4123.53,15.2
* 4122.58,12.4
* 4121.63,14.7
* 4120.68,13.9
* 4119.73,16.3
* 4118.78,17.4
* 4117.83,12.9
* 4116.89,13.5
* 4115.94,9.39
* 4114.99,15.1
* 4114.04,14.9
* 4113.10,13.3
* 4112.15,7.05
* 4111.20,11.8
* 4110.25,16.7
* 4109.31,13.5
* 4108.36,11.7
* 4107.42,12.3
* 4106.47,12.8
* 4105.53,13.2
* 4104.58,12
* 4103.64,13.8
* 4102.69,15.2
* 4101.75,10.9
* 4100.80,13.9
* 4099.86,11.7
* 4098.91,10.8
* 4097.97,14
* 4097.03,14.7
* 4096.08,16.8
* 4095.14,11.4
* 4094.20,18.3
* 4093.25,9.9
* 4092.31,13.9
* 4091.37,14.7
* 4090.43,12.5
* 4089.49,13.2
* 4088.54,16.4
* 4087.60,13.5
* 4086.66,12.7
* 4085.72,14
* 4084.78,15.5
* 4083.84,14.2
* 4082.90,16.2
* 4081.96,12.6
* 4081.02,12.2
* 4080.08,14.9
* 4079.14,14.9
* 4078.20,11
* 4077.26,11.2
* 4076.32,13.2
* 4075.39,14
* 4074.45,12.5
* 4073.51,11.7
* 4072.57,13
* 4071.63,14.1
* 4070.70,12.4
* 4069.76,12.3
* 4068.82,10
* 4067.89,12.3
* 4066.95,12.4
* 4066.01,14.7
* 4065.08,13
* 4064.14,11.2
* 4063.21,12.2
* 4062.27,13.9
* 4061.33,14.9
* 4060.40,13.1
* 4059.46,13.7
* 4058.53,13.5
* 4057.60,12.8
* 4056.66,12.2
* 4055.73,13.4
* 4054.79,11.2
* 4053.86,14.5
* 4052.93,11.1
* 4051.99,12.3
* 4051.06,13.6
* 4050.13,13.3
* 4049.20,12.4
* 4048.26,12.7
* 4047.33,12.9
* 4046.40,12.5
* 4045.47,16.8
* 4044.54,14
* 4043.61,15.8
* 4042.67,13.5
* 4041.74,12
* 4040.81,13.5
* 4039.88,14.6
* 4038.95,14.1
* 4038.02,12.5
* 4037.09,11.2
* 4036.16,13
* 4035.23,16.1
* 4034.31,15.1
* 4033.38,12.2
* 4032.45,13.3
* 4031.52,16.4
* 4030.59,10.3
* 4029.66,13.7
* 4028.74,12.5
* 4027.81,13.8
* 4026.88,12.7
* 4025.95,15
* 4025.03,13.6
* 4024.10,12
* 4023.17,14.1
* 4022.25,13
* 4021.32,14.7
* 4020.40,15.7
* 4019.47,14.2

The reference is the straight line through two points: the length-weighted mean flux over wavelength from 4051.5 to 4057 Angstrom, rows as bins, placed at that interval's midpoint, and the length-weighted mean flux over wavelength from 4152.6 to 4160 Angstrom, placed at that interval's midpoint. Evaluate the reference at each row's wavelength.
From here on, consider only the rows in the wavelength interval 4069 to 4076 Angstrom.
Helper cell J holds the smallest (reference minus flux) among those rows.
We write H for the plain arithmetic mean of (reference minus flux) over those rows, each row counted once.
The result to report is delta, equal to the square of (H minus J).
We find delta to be 2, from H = -0.7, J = -1.9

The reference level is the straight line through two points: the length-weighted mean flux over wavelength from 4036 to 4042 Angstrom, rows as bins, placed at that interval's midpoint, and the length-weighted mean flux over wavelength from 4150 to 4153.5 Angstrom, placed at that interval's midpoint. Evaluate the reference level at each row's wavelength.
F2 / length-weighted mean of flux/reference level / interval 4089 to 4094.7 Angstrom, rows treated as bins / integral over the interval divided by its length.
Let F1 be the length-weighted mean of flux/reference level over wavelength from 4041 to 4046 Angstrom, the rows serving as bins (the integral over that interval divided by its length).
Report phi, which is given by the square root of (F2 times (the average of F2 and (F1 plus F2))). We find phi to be 1.31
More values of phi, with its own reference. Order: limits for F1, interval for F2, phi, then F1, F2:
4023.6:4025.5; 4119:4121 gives 1.43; 0.98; 1.21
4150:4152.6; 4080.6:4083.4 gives 1.30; 1.04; 1.06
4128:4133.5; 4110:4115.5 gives 1.26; 1.12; 1.01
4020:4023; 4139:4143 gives 1.27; 1.11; 1.02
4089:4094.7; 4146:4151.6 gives 1.25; 1.07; 1.01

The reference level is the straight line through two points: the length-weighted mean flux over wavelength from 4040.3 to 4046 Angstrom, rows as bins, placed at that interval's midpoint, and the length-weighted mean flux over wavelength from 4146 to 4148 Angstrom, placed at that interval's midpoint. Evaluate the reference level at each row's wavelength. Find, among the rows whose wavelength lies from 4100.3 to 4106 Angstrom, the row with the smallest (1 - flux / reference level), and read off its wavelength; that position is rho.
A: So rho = 4102.69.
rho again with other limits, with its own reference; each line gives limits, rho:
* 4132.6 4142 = 4136.84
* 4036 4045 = 4043.61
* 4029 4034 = 4031.52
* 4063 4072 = 4066.01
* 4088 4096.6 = 4094.20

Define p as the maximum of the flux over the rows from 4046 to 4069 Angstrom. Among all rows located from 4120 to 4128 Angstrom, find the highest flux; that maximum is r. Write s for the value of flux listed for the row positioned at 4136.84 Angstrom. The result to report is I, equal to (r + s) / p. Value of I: 2.19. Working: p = 14.9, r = 16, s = 16.7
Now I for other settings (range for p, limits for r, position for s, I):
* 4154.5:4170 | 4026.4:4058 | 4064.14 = 1.63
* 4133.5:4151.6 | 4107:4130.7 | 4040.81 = 1.85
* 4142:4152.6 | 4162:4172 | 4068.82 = 1.69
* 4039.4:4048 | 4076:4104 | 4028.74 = 1.83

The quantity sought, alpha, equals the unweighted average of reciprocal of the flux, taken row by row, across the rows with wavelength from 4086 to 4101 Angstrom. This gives 0.0751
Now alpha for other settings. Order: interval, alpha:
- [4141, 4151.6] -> 0.0773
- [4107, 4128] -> 0.0767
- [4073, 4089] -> 0.0747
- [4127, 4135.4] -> 0.0725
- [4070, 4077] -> 0.0773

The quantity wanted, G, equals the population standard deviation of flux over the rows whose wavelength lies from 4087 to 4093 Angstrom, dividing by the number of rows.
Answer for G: 1.3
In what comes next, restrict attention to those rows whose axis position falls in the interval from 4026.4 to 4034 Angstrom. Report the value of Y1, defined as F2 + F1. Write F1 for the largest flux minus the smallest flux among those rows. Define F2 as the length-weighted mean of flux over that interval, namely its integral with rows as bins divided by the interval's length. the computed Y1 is 19.2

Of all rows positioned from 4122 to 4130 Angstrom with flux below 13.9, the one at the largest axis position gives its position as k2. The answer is 4127.33 Angstrom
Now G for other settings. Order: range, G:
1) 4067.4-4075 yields 1.1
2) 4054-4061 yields 0.8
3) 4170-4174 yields 1.2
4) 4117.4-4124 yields 1.7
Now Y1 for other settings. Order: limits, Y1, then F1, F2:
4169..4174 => 15.1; 3.88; 11.22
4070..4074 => 15.2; 2.40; 12.76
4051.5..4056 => 15.9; 3.40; 12.46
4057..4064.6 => 16.8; 3.70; 13.15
